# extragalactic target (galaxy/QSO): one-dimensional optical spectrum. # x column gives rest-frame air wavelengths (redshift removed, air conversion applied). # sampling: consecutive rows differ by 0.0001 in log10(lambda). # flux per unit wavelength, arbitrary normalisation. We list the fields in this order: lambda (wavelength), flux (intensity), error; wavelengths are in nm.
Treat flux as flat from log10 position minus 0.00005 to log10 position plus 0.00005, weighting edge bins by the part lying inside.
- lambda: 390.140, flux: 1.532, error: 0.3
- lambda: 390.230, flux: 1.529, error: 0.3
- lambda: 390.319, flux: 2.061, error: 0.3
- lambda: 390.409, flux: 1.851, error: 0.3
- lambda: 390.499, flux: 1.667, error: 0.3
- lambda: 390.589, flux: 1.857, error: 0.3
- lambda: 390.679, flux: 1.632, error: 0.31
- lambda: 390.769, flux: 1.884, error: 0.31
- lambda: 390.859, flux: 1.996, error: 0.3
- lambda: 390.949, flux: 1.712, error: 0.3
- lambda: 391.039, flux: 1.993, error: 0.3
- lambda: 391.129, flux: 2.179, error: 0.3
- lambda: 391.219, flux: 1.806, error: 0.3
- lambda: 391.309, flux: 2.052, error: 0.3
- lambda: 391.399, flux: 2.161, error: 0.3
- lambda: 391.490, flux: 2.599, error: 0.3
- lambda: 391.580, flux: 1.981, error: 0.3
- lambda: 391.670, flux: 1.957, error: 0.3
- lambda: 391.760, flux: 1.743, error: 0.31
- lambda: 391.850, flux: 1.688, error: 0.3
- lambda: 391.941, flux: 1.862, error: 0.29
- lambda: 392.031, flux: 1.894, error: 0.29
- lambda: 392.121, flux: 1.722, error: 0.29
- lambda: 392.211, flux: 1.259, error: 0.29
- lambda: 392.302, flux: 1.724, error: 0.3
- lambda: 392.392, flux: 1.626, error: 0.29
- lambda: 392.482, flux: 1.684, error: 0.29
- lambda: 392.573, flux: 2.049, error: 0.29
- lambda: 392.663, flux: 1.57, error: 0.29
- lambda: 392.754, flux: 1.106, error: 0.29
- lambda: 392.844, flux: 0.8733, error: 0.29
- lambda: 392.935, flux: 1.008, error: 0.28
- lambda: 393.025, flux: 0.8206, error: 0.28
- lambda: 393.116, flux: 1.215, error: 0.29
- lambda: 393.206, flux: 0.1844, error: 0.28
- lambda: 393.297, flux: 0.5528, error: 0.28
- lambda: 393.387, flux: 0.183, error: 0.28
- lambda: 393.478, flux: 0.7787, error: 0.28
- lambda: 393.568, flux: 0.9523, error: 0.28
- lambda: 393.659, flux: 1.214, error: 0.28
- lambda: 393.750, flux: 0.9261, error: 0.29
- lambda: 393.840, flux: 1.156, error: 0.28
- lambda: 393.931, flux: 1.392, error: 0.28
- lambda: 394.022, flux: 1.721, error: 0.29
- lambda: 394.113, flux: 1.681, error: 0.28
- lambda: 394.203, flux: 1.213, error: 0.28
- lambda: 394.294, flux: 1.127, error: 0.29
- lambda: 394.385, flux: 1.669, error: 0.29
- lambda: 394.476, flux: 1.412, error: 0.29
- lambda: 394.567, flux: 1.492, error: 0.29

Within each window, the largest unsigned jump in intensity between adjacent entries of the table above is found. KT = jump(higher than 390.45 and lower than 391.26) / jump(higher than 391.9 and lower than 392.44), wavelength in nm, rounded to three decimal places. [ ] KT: 0.802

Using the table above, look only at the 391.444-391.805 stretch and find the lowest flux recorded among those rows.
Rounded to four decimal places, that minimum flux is 1.7430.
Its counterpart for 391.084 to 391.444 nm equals 1.8060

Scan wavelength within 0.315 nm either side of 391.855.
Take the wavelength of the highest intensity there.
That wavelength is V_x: 391.580 nm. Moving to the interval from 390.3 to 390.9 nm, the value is 390.319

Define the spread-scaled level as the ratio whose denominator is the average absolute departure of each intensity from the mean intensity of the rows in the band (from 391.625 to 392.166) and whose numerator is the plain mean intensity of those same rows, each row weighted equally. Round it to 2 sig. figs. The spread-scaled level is 19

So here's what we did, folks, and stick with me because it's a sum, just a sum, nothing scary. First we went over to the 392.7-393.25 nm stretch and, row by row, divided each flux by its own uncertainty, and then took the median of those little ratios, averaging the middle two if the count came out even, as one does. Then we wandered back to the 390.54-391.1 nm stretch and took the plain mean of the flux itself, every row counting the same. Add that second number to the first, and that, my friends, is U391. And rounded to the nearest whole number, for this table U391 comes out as 5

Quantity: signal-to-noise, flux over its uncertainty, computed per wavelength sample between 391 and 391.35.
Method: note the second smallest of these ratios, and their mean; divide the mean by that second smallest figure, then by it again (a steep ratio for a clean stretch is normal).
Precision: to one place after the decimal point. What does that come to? 0.2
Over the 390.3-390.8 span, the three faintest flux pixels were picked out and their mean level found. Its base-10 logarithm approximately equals 0.23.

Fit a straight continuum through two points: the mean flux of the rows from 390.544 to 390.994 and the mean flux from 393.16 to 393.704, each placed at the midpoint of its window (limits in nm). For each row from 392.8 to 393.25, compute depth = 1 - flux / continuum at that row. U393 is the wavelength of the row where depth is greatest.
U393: 393.206 nm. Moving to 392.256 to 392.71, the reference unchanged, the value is 392.392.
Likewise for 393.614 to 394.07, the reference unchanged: 393.750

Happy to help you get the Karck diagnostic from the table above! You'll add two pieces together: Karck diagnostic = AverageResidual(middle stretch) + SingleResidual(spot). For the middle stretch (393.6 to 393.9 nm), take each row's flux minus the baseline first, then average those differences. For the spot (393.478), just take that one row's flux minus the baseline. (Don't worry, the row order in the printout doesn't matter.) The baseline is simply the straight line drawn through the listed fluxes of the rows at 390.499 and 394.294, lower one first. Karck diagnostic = -0.6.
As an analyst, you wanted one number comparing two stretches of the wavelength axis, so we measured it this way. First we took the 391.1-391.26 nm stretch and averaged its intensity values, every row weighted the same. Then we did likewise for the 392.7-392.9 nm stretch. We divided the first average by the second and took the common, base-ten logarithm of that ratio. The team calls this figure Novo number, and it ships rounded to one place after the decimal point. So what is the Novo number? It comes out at 0.3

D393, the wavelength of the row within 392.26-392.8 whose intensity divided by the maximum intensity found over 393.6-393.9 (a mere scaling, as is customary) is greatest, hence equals 392.573 nm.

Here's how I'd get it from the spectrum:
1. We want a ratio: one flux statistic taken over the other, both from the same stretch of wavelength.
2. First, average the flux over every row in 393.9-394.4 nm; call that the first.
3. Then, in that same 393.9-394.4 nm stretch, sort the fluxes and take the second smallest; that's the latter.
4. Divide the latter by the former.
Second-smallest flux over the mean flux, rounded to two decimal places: 0.83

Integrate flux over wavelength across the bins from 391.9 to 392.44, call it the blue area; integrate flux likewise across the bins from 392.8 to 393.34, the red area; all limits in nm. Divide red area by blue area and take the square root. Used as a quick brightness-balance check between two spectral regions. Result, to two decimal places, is 0.68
